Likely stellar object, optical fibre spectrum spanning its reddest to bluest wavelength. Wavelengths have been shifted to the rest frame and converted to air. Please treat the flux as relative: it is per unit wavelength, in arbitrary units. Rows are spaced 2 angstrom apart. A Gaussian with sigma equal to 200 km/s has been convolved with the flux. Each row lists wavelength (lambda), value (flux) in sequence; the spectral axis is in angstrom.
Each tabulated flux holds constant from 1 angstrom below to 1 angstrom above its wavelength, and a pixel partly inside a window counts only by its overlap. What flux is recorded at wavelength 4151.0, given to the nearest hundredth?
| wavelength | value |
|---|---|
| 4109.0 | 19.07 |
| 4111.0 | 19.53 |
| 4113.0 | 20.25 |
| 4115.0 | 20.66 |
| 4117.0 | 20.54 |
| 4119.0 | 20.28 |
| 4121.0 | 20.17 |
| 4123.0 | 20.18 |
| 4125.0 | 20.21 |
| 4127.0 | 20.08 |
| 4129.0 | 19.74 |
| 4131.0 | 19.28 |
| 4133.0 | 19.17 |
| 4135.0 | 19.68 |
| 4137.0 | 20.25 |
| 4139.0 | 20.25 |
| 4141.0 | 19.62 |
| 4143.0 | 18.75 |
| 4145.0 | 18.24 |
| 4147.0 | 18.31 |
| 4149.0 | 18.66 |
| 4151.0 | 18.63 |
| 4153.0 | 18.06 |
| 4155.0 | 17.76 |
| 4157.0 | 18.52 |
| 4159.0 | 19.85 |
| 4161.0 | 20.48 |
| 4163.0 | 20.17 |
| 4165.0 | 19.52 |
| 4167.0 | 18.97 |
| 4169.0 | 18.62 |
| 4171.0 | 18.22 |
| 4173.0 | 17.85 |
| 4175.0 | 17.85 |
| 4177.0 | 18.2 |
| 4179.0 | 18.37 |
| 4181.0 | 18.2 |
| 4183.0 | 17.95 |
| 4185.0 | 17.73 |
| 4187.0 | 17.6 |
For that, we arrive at 18.63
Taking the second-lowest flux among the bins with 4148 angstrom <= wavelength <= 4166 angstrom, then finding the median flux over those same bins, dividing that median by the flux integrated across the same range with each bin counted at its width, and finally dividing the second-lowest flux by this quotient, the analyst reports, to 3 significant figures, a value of 332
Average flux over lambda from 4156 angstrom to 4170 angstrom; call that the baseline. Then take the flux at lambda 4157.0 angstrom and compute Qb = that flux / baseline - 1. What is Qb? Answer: -0.048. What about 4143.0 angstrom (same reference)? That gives -0.036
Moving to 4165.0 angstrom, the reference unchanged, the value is 0.004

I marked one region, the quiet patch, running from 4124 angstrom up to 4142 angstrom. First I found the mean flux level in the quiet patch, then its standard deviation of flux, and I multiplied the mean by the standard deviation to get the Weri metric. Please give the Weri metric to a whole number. 8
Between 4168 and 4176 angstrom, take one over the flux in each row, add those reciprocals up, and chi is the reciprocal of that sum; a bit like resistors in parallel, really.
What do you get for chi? 4.5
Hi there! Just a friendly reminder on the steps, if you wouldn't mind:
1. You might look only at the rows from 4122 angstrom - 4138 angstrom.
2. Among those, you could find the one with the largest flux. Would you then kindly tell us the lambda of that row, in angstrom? 4137.0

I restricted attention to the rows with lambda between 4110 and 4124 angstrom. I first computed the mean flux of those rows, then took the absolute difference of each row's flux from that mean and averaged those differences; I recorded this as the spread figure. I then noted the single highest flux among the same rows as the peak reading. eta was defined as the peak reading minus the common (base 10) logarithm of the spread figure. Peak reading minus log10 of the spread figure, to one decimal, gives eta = 21.3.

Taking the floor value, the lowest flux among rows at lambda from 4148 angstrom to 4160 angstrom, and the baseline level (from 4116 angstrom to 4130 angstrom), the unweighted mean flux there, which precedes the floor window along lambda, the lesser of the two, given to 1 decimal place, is 17.8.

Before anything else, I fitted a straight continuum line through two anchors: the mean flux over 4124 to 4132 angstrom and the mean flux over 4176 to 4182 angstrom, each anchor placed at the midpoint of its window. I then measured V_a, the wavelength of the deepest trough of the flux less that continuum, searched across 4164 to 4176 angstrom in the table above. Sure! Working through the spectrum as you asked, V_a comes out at 4173.0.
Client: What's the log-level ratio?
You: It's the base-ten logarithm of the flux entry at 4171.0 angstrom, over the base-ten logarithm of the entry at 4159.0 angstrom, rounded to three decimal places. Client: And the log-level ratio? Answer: 0.971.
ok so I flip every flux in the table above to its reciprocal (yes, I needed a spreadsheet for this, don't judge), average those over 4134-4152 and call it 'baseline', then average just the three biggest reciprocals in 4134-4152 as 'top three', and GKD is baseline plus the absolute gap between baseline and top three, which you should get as 0.0544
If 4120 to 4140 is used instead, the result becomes 0.0516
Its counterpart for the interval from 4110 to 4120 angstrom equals 0.0500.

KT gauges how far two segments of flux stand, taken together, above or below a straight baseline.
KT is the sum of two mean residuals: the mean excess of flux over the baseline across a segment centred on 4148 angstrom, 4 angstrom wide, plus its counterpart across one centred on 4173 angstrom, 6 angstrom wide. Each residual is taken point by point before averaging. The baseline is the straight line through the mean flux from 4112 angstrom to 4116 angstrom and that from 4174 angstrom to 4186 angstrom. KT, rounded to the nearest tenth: -1.1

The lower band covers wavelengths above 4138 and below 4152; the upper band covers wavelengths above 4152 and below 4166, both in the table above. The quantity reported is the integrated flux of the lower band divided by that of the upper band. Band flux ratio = 0.99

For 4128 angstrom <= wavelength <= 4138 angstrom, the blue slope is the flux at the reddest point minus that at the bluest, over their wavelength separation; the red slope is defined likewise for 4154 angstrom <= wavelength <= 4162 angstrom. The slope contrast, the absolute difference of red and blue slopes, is 0.39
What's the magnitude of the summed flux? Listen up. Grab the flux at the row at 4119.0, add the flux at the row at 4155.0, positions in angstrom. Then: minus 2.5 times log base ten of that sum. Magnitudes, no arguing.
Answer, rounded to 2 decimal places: -3.95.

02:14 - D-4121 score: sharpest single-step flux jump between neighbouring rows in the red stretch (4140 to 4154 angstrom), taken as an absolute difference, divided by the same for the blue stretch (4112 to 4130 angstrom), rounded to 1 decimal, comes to 2.1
